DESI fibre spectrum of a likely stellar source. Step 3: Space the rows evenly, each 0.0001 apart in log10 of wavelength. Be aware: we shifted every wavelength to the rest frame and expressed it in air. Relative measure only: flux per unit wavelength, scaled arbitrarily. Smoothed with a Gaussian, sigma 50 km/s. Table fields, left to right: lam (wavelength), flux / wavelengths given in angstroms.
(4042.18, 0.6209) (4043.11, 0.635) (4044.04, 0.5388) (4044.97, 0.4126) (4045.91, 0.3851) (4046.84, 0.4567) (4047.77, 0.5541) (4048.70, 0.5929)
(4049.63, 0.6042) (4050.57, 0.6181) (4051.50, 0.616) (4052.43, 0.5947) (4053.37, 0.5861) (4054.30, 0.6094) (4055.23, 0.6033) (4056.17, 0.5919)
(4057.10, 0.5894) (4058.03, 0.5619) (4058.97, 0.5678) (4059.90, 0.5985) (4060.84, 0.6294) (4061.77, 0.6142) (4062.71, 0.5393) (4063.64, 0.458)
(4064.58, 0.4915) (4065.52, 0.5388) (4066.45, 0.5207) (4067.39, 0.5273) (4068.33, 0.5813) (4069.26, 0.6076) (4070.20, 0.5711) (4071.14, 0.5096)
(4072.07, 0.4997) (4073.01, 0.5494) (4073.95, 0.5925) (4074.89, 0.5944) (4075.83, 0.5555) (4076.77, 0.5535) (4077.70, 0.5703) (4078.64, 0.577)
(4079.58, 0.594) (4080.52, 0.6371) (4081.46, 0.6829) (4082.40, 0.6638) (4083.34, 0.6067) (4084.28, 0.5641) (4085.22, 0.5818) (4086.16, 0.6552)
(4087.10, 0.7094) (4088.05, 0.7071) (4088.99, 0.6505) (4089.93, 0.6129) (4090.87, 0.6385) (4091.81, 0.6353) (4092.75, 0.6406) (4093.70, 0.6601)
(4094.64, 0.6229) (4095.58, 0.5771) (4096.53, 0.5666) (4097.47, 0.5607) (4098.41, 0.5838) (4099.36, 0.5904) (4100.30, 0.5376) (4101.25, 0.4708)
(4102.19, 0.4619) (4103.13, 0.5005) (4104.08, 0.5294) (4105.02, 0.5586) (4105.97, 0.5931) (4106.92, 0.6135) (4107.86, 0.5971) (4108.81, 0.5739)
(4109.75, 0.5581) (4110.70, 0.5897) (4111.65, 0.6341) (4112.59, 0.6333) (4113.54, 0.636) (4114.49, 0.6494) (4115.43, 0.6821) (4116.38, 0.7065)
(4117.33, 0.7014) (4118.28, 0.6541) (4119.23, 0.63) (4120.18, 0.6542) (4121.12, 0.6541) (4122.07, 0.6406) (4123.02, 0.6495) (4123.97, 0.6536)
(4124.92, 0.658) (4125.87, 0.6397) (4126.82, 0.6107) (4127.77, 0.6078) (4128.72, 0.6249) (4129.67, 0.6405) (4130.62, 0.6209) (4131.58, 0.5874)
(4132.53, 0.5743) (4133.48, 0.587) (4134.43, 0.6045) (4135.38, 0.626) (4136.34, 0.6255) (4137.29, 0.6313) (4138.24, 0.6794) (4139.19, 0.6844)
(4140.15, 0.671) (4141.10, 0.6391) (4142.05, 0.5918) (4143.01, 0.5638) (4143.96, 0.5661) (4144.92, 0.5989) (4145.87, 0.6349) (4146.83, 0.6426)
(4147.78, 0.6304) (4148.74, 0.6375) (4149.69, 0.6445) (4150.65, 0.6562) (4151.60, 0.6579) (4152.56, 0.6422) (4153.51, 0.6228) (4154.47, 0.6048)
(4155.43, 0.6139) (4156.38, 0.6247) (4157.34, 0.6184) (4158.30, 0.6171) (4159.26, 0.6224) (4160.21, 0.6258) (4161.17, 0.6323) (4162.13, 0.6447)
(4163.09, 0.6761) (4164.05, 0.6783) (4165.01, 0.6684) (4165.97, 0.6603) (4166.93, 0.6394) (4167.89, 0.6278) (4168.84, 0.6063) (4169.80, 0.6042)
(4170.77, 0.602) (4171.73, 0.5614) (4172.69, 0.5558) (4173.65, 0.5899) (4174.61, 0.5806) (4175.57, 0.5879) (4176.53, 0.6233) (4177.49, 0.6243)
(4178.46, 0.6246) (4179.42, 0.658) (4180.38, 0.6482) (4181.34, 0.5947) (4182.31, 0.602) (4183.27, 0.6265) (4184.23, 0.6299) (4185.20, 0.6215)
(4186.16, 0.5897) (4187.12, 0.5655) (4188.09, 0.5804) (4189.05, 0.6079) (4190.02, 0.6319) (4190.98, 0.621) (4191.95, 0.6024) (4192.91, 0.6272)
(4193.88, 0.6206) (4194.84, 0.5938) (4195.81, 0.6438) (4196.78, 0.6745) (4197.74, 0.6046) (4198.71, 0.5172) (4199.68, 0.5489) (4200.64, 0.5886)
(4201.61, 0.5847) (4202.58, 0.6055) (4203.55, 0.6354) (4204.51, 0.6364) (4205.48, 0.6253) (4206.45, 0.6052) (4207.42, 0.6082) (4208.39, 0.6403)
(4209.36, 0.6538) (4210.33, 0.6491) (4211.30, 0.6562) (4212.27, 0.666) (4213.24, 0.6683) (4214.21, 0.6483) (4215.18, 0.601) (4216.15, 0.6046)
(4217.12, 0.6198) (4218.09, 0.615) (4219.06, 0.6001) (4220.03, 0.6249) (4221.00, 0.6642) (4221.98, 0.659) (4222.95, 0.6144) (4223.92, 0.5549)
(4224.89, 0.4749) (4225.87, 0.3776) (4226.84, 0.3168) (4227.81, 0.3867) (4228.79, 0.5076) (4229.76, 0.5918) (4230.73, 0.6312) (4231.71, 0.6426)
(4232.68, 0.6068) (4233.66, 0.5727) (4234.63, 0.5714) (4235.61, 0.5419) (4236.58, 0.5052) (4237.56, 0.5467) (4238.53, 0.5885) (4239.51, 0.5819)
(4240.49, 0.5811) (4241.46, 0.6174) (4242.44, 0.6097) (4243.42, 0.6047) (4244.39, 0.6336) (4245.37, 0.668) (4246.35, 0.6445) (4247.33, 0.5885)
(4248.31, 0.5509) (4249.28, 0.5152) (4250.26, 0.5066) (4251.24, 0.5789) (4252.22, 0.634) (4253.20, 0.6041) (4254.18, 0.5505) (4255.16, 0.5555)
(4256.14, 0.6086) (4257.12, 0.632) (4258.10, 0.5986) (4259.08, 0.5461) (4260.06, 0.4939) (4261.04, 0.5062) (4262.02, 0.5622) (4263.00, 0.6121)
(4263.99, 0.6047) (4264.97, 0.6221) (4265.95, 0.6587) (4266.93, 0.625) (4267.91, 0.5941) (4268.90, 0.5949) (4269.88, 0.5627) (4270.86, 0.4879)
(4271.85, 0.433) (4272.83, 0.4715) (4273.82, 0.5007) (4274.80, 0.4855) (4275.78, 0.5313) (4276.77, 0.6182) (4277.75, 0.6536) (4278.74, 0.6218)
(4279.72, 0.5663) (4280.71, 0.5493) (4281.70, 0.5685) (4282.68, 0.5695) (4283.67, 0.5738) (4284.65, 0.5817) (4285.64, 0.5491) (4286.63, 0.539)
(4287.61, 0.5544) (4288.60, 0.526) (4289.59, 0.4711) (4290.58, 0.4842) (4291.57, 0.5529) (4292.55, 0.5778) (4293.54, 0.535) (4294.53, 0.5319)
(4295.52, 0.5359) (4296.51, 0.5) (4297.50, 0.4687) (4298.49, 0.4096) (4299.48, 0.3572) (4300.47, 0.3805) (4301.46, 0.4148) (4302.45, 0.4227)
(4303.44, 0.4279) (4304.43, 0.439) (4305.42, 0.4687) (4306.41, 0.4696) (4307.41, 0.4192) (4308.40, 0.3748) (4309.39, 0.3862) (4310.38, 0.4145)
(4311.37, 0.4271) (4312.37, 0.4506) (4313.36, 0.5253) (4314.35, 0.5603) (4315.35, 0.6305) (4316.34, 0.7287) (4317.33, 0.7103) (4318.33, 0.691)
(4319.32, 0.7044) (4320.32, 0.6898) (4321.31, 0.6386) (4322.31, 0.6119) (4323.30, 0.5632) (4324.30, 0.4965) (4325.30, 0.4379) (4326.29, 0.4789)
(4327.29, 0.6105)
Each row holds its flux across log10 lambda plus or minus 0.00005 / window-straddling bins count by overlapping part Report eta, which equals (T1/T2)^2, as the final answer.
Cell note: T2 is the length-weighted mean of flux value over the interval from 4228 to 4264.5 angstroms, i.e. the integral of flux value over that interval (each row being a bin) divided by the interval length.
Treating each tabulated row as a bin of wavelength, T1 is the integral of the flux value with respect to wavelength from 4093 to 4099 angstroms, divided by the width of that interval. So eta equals 1.06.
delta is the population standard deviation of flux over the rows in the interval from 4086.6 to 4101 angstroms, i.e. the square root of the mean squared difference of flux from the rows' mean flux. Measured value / 0.049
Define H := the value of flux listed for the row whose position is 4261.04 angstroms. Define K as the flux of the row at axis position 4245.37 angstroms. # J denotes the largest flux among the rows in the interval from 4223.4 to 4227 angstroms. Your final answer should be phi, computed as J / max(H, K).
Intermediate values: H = 0.5062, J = 0.5549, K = 0.668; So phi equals 0.83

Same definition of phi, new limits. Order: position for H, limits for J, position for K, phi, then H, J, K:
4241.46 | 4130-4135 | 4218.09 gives 1.01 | 0.6174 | 0.6209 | 0.615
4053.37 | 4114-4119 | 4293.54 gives 1.21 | 0.5861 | 0.7065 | 0.535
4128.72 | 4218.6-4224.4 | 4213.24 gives 0.99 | 0.6249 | 0.6642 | 0.6683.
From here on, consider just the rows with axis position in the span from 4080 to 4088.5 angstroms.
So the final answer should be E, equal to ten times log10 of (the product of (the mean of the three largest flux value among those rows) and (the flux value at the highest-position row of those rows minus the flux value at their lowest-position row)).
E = -13.1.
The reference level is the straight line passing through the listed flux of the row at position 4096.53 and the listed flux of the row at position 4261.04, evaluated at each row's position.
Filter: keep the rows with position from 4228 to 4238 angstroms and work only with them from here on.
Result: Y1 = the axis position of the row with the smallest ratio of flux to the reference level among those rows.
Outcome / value 4228.79 angstroms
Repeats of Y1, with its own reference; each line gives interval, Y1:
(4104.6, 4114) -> 4105.02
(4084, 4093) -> 4084.28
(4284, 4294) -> 4289.59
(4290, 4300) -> 4299.48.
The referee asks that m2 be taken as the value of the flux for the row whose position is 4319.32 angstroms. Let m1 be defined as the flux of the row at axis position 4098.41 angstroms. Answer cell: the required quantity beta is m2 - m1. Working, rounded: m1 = 0.5838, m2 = 0.7044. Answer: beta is 0.12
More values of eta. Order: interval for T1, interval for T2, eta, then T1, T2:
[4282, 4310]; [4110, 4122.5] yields 0.55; 0.483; 0.650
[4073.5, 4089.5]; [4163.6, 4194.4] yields 1.01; 0.617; 0.614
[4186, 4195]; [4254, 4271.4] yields 1.09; 0.605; 0.579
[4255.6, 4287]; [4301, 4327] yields 1.17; 0.566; 0.523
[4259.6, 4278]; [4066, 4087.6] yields 0.90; 0.558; 0.587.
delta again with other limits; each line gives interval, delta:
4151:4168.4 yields 0.022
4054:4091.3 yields 0.055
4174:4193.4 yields 0.023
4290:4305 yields 0.066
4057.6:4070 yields 0.048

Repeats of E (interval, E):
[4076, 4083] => -11.4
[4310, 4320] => -6.8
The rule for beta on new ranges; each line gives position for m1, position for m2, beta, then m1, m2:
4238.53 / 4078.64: -0.01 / 0.5885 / 0.577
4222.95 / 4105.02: -0.06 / 0.6144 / 0.5586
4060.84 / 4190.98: -0.01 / 0.6294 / 0.621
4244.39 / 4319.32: 0.07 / 0.6336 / 0.7044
